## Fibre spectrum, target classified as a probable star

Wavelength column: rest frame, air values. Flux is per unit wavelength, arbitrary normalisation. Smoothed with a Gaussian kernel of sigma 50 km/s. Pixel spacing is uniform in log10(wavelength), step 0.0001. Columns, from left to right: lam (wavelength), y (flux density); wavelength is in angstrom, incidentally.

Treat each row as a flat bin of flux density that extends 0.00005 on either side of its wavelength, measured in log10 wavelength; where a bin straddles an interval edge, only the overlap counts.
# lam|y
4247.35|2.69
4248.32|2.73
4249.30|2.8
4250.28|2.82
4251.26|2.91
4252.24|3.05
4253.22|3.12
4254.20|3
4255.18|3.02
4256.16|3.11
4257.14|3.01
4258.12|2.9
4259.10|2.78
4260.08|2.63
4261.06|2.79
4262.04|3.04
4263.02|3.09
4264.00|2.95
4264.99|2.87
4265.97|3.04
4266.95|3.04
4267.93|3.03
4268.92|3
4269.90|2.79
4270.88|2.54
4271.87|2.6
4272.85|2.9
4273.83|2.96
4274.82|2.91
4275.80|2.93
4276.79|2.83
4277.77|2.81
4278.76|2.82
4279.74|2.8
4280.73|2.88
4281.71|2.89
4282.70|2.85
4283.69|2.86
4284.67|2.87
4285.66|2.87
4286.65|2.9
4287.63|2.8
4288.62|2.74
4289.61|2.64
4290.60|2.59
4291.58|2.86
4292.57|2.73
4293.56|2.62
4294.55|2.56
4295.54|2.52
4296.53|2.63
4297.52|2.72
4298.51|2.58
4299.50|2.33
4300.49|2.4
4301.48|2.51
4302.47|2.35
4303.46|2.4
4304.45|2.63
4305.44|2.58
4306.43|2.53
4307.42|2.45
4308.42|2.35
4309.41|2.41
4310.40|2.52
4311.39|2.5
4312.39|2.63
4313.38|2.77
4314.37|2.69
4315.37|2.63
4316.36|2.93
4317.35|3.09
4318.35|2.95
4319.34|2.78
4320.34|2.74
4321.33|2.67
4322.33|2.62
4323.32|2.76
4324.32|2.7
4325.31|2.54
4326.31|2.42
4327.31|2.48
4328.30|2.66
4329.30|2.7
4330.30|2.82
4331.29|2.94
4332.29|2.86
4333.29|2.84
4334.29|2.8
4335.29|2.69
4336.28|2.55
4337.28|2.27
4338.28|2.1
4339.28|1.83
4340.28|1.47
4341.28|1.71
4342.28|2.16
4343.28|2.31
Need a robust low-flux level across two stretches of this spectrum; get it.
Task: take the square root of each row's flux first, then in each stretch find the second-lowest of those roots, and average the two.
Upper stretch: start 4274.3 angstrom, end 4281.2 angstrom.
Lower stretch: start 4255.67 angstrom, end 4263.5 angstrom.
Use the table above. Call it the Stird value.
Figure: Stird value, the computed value 1.672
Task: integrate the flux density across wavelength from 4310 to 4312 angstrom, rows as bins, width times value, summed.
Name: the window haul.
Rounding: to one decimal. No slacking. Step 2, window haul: 5.0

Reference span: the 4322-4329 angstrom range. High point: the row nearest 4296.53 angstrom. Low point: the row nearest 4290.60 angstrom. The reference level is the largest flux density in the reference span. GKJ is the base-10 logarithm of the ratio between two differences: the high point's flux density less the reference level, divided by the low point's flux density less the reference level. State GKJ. -0.1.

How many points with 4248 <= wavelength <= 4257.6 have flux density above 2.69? 10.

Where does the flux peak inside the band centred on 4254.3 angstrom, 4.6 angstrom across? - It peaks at 4253.22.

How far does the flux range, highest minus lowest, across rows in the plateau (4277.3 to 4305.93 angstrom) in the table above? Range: 0.57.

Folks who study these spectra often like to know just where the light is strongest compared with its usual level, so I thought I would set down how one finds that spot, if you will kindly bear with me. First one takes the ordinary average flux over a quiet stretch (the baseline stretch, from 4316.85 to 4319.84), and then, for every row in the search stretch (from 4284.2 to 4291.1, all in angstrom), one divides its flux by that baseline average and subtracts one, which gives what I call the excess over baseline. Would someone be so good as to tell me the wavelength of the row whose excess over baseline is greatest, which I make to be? 4286.65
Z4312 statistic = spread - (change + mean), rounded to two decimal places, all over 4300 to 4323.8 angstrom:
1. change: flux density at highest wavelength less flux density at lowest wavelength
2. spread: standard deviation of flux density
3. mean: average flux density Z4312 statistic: -2.79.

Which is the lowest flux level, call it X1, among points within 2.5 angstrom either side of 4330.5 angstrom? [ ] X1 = 2.66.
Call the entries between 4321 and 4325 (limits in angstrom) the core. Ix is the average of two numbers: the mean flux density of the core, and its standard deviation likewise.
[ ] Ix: 1.37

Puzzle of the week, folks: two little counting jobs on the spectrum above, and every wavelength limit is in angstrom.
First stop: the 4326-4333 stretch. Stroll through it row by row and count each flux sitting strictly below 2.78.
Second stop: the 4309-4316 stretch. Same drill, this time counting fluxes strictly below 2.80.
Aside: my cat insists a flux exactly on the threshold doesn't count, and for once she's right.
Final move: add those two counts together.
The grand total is 11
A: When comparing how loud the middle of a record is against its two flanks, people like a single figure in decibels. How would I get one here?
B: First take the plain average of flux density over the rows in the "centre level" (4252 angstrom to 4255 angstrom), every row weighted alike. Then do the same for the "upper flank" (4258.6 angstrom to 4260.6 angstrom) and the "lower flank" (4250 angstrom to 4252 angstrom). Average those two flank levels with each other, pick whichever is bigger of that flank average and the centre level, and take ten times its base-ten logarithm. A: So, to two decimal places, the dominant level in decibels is 4.85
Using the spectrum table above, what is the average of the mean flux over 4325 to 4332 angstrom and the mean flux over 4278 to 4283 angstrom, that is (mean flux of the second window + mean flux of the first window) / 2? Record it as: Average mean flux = 2.75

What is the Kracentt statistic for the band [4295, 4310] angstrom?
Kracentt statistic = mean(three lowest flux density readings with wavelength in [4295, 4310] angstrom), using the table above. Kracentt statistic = 2.34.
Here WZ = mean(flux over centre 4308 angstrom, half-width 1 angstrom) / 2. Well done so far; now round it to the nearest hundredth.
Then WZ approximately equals 1.20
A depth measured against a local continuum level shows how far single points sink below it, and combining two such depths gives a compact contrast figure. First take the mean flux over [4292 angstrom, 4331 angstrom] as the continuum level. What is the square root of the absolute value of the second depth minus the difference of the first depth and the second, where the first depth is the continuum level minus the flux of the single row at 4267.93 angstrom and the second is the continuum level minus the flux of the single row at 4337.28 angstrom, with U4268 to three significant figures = 1.05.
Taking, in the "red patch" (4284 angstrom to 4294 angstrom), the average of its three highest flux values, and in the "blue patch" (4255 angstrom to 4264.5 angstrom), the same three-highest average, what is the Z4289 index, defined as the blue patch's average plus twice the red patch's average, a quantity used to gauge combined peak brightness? 8.84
